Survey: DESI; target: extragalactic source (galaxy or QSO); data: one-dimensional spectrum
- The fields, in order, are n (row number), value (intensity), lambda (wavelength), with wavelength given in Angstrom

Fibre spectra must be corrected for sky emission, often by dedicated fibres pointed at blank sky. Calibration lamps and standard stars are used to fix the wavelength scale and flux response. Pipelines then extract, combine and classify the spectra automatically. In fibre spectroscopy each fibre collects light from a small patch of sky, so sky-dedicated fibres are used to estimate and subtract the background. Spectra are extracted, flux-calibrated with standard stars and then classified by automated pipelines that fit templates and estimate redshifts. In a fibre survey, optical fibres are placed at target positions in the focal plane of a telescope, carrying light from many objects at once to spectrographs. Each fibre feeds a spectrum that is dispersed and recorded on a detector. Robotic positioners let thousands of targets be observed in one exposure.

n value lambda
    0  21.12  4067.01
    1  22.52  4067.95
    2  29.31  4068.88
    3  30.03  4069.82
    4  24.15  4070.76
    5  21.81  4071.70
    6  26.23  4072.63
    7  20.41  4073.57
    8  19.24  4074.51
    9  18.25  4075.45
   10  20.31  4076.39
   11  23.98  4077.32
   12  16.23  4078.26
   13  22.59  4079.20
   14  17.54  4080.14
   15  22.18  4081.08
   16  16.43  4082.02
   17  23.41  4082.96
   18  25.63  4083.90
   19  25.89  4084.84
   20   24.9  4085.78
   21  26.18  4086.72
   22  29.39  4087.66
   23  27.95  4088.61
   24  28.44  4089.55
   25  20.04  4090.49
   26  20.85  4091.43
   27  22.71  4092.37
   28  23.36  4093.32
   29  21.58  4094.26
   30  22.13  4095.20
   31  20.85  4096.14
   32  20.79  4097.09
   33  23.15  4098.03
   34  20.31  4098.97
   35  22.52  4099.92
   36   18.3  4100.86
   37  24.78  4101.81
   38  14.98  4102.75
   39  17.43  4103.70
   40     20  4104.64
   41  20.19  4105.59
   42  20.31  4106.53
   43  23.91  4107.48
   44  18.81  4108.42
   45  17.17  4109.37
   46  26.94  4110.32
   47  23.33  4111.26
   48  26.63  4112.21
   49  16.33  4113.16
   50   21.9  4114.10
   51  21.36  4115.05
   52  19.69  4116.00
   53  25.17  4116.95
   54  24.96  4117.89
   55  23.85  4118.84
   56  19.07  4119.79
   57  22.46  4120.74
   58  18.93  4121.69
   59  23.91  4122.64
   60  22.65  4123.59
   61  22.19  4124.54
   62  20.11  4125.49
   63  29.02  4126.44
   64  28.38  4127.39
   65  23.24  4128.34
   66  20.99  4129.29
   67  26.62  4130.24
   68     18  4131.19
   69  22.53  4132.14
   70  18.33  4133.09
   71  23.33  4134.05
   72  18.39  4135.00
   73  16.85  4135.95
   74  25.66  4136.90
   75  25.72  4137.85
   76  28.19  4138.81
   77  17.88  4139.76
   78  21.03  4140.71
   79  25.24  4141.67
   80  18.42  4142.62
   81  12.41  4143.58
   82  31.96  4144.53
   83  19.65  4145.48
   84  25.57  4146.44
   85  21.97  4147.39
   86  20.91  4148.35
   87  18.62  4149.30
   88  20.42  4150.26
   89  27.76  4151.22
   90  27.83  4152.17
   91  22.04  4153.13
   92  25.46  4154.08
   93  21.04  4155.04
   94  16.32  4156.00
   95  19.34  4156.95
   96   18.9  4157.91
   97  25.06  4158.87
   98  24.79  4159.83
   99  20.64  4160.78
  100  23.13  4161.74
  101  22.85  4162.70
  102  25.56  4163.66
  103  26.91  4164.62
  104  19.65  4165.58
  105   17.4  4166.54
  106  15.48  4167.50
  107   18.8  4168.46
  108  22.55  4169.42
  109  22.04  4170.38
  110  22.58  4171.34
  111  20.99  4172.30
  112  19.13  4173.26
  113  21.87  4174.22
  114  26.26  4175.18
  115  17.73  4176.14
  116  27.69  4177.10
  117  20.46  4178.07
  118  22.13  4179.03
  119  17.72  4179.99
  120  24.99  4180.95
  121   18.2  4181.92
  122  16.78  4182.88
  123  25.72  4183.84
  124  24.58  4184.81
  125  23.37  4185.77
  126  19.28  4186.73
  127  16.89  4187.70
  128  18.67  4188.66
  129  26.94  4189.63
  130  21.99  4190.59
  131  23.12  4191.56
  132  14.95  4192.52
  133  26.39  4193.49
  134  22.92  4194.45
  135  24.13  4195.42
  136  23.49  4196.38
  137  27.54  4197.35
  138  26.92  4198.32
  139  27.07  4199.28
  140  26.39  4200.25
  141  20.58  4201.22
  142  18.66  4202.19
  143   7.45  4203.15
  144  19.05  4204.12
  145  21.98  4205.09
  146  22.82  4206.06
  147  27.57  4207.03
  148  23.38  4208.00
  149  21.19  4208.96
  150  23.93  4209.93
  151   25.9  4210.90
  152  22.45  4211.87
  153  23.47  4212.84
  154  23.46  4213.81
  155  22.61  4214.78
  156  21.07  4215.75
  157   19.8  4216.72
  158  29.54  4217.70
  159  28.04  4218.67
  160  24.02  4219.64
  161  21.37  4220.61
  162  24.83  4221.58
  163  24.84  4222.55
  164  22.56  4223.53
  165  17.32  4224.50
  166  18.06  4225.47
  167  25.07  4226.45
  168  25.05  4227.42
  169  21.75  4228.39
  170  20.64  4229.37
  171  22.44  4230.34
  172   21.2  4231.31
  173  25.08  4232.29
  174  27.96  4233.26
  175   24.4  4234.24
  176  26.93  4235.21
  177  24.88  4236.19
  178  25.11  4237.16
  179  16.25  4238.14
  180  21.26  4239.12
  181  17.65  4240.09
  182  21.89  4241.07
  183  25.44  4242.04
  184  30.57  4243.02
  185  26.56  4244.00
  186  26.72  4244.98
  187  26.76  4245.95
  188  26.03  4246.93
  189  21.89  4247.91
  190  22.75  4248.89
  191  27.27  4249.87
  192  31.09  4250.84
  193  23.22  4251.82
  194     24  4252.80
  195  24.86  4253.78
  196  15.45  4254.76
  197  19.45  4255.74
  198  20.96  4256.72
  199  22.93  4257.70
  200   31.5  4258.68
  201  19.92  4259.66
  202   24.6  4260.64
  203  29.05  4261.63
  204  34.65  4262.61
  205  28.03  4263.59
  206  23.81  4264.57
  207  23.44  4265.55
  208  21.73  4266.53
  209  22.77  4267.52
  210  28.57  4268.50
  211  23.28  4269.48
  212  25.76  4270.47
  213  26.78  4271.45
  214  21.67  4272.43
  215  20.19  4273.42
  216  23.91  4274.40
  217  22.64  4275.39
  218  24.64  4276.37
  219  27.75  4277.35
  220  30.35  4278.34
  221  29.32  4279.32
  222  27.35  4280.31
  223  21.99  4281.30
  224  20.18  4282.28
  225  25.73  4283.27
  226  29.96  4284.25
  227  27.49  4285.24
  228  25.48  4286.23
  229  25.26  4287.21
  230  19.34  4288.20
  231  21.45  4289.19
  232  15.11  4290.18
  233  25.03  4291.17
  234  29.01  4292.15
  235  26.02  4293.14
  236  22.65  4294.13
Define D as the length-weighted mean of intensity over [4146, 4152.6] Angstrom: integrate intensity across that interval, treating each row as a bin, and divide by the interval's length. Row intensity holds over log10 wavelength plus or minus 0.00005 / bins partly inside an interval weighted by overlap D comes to 23.3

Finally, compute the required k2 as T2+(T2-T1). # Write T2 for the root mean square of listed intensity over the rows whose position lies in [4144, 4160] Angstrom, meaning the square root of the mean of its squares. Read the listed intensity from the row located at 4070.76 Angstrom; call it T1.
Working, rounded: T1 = 24.15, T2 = 23.1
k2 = 22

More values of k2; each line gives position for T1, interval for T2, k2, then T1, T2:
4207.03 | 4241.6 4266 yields 24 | 27.57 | 25.6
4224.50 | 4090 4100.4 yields 26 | 17.32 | 21.7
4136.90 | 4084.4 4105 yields 20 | 25.66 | 22.8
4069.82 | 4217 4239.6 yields 17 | 30.03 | 23.7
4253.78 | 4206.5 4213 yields 23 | 24.86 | 24.1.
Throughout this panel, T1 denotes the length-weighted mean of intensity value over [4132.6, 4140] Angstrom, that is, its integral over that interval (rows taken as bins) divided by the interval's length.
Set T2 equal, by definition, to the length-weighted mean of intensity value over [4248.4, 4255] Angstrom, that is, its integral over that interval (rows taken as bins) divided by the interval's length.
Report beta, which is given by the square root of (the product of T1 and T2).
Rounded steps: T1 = 21.9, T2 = 24.4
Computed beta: 23.1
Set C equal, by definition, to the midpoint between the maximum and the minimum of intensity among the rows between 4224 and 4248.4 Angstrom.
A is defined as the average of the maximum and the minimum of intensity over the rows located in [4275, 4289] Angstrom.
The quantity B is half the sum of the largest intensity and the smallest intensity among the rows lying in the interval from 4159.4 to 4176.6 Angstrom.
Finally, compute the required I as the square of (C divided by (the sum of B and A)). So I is 0.259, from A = 25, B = 21.2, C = 23.4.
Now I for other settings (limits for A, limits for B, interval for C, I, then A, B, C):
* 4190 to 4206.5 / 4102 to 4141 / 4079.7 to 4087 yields 0.291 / 17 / 22.0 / 21.3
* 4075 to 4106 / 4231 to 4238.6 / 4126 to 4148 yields 0.251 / 22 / 22.1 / 22.2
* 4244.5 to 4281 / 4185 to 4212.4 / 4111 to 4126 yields 0.255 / 25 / 17.5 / 21.5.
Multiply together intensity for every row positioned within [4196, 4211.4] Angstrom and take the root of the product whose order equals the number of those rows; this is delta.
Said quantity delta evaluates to 21.9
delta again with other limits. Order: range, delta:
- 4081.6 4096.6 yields 23.5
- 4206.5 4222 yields 23.8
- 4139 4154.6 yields 21.8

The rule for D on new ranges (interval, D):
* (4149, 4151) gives 20.6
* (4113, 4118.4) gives 21.9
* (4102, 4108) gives 19.7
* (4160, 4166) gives 23.2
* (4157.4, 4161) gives 22.4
